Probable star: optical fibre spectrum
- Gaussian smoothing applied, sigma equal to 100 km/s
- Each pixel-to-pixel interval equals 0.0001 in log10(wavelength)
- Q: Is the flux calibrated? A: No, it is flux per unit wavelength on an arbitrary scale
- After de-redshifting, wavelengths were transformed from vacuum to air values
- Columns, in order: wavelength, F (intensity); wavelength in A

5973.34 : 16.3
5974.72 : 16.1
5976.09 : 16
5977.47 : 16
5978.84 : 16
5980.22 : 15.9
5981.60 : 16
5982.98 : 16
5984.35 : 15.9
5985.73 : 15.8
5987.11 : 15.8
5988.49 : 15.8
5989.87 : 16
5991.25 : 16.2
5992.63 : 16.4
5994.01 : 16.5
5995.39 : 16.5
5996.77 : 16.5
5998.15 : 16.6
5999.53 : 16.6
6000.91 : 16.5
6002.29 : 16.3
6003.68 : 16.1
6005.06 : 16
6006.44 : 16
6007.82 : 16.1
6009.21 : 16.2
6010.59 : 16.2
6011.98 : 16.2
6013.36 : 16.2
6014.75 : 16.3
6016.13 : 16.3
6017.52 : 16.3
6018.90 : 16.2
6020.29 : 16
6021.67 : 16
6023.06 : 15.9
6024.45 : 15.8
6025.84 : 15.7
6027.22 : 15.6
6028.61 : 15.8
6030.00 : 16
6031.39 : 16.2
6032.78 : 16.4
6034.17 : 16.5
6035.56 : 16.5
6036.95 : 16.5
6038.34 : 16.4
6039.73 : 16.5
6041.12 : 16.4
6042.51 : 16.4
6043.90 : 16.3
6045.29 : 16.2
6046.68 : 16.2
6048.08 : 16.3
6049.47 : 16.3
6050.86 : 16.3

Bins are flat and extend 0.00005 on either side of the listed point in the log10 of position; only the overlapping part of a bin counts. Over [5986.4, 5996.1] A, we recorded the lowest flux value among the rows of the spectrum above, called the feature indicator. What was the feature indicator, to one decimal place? 15.8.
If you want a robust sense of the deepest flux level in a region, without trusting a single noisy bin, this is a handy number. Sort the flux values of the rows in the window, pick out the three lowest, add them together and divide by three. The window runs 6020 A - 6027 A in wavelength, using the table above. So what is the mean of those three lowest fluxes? 15.8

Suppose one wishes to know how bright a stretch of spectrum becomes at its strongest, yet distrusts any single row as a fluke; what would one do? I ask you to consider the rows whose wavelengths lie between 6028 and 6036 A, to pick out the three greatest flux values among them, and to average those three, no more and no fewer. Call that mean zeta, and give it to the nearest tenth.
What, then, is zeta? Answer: 16.5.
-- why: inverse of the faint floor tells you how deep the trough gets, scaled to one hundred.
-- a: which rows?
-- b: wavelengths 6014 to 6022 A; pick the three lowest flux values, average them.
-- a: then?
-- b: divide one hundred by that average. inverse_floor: 6.22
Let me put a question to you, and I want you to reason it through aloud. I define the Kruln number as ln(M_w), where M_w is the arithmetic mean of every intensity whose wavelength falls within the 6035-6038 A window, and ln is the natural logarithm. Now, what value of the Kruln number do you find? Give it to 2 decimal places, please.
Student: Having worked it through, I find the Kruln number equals 2.80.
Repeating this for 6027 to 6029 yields 2.75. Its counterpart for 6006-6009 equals 2.78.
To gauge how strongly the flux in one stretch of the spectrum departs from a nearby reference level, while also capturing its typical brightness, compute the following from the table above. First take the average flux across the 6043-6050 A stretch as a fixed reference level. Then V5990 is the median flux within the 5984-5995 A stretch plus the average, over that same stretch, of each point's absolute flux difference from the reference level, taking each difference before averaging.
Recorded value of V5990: 16.3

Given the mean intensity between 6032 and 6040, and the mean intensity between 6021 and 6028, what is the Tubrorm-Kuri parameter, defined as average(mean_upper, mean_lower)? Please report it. 16.1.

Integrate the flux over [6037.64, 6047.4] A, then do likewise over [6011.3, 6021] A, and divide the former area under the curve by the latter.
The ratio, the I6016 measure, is 1.01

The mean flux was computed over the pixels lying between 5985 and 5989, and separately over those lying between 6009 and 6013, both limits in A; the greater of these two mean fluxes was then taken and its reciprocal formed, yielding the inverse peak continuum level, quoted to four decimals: 0.0617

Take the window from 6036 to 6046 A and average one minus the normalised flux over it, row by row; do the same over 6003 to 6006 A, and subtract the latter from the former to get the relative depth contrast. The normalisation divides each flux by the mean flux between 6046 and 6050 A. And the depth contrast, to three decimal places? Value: -0.021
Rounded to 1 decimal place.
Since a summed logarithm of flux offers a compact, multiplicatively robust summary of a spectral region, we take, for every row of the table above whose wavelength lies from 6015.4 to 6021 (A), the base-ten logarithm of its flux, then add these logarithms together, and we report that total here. 4.8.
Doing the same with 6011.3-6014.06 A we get 2.4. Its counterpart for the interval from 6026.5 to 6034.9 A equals 7.2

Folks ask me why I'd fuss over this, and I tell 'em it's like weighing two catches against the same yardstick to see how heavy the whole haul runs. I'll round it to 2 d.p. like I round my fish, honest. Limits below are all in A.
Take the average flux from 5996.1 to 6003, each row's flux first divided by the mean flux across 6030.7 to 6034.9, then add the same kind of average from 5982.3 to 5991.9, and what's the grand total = 1.98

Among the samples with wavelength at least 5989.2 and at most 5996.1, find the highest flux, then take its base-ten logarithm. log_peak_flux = 1.217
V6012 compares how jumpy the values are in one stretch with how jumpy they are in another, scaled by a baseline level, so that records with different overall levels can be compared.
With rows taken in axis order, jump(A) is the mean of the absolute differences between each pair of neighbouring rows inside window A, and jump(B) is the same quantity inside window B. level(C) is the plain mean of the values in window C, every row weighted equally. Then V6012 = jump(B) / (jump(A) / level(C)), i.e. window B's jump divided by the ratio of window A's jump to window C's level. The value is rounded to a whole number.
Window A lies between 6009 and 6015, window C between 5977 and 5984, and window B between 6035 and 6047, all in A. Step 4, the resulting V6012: 40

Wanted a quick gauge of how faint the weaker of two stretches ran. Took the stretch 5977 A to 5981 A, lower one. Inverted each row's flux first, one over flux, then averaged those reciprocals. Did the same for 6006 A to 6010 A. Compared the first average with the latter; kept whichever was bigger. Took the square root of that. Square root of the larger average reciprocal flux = 0.250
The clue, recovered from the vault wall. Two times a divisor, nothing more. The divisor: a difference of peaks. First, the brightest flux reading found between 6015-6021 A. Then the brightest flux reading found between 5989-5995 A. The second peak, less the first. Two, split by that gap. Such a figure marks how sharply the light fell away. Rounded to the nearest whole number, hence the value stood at 10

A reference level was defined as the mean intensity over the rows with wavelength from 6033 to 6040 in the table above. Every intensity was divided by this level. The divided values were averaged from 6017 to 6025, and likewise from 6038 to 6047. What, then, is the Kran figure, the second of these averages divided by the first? 1.02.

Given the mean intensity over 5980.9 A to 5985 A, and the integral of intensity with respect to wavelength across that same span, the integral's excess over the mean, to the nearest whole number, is 50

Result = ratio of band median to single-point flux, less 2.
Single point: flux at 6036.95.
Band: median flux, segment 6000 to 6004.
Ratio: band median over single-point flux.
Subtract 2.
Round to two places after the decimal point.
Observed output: -1.01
